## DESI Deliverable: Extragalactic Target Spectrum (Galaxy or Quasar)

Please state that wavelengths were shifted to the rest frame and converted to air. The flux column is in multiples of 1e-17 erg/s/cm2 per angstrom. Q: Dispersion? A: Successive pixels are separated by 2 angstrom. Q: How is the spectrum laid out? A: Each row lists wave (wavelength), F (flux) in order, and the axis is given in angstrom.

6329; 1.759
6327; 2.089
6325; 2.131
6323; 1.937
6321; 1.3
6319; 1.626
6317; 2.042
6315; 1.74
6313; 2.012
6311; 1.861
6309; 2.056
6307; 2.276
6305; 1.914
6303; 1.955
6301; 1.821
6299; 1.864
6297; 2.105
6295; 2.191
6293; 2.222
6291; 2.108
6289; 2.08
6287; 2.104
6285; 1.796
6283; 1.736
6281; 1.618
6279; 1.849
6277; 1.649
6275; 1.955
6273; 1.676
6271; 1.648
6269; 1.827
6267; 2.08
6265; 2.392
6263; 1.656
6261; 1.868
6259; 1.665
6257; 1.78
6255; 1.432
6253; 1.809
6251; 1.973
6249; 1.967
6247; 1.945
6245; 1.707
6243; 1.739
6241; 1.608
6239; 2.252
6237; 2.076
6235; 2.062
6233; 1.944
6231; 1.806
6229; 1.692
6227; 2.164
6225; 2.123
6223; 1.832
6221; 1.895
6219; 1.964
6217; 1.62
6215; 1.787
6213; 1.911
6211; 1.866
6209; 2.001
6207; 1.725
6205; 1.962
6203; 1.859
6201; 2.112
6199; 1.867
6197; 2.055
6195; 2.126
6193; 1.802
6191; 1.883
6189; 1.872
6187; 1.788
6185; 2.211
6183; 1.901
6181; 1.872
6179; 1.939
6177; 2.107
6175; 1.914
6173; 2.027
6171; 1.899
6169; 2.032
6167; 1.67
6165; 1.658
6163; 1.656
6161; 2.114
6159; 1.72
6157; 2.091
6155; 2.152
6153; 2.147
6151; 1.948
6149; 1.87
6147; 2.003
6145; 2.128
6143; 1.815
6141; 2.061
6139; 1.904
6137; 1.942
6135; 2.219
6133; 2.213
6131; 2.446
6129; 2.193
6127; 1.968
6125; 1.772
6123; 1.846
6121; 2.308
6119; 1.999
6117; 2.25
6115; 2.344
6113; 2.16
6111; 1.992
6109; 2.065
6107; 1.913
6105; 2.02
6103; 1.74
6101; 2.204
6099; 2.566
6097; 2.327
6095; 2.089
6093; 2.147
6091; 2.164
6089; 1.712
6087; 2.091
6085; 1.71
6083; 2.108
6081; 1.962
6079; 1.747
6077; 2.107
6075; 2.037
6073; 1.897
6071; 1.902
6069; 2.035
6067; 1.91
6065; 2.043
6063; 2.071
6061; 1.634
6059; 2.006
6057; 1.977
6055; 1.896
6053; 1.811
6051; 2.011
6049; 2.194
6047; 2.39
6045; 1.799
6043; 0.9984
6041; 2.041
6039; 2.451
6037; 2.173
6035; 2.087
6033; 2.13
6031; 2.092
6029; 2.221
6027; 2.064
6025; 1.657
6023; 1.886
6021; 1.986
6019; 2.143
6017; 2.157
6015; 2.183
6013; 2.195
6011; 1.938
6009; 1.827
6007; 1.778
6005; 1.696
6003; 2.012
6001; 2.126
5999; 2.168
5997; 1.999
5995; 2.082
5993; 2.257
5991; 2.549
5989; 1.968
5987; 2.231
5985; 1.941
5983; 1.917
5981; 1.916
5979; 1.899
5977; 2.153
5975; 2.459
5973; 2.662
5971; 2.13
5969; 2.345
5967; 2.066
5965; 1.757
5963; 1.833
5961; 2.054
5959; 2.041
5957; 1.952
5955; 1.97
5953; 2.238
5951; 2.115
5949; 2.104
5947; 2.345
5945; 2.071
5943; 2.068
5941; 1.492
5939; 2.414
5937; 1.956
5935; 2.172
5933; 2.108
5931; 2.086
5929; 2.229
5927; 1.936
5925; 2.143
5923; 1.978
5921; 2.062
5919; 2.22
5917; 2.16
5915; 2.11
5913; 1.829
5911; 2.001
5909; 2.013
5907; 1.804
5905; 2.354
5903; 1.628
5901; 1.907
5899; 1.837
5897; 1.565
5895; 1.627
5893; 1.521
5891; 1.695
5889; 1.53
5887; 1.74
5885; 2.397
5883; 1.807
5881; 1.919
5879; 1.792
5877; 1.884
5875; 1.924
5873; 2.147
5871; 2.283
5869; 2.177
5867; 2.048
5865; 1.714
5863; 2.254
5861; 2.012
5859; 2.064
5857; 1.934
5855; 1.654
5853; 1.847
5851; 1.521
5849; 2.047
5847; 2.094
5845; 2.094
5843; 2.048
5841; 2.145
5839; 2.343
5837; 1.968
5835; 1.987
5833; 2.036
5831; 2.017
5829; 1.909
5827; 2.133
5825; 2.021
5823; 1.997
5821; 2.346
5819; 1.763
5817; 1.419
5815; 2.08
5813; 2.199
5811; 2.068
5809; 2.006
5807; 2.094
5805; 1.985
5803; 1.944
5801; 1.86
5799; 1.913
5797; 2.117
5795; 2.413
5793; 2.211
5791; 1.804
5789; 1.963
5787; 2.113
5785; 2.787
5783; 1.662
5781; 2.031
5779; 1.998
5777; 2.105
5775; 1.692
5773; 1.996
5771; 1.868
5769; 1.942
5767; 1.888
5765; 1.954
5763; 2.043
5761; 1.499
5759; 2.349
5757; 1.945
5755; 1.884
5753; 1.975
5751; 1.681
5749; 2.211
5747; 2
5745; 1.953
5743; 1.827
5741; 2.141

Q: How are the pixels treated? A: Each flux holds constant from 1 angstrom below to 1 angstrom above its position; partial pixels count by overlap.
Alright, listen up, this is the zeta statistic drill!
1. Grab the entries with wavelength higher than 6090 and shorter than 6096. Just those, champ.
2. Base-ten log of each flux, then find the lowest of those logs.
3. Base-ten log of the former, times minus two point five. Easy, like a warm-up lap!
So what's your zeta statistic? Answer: 1.24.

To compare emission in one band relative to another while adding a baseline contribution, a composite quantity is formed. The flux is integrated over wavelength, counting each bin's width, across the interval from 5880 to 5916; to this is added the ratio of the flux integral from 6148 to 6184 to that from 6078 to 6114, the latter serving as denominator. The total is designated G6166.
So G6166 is 67.5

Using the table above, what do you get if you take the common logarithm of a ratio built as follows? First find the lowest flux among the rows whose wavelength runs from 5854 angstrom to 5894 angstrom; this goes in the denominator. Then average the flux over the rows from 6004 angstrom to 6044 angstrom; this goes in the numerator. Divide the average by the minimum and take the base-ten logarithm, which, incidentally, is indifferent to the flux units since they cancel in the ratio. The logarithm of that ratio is 0.12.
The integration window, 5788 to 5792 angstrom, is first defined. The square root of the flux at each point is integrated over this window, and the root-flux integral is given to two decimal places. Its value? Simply 5.49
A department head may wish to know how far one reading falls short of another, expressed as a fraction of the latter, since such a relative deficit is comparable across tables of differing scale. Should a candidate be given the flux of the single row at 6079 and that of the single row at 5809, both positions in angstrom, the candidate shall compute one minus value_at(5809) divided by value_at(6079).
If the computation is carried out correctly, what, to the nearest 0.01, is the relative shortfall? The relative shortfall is -0.15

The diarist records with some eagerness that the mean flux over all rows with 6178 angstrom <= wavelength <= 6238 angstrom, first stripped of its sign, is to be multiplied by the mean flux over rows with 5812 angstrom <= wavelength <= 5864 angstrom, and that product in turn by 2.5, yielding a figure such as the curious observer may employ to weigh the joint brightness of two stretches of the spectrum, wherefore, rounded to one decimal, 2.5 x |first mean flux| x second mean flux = 9.6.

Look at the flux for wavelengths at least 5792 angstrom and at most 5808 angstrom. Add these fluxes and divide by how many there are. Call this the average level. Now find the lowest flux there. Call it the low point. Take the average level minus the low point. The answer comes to 0.2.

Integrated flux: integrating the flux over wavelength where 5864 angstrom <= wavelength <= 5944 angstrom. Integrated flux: 157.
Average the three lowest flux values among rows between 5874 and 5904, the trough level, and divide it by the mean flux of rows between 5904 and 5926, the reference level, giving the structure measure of 0.75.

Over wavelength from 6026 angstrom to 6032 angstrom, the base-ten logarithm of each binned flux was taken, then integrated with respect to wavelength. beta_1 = 2.0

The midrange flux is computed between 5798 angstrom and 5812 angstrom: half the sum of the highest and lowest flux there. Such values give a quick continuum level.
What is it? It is 2.0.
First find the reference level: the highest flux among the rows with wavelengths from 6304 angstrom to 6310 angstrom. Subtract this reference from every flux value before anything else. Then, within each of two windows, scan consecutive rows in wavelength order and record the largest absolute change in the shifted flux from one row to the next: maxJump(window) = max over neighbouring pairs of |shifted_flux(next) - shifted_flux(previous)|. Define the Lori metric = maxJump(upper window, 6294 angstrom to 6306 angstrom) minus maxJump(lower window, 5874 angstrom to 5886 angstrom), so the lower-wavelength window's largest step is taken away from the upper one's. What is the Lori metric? -0.35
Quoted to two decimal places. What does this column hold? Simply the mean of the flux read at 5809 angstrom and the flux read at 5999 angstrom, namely 2.09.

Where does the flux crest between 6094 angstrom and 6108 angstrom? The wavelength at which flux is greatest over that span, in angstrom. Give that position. 6099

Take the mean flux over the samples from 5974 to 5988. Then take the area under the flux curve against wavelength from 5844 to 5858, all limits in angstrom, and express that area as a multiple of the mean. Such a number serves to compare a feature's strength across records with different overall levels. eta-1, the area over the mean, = 12.7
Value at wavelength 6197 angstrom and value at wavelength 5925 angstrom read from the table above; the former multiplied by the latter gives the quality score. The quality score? 4.40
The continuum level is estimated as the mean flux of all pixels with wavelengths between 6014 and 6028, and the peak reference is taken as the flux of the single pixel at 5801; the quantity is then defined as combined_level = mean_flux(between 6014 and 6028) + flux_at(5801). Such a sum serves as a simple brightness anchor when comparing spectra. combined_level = 3.87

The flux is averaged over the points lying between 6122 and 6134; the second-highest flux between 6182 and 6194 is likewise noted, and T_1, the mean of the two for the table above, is 1.99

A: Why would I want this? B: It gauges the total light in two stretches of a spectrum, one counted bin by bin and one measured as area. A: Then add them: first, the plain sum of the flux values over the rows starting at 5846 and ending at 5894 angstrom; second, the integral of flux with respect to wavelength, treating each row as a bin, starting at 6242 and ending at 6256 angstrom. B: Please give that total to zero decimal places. 71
